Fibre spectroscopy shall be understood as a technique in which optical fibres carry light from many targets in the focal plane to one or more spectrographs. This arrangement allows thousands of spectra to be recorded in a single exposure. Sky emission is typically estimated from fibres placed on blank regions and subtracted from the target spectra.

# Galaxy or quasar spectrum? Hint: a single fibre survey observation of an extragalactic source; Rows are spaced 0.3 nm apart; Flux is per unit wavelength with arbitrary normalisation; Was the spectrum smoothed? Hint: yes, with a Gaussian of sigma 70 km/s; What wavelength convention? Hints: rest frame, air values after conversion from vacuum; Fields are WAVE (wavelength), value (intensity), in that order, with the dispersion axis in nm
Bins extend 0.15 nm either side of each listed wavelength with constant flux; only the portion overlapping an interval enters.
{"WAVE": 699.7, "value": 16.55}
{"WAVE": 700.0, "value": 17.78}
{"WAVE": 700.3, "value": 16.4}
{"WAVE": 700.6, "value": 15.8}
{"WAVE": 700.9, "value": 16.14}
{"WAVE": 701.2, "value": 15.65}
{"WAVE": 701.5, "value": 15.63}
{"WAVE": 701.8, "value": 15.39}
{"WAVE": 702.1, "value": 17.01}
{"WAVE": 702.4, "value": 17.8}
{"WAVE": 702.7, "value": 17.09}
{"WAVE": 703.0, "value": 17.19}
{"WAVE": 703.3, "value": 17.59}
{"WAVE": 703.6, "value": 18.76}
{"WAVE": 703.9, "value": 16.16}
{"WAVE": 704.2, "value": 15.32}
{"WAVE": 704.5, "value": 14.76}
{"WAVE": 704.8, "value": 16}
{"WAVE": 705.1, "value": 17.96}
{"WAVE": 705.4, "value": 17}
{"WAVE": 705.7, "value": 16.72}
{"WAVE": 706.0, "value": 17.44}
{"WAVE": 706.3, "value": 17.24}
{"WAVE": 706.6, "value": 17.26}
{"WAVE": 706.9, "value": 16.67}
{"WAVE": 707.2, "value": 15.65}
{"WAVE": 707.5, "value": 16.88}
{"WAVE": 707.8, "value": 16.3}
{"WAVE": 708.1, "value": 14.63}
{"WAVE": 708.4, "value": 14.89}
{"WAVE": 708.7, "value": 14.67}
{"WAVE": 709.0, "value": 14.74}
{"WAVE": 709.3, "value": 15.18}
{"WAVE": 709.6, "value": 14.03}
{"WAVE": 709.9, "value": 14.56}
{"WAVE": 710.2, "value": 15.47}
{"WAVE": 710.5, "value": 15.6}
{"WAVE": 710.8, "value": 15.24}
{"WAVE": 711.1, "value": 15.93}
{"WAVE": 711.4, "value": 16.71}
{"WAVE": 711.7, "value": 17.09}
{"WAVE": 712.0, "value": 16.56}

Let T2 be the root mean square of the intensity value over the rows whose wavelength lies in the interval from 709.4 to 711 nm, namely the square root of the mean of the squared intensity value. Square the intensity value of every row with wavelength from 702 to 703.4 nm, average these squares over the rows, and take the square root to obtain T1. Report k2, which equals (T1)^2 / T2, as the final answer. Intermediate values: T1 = 17.3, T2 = 15.0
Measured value 20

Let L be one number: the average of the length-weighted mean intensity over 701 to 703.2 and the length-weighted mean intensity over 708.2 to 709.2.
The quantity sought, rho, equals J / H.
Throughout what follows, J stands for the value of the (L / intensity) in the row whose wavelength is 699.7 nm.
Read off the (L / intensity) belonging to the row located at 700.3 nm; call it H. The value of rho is 0.99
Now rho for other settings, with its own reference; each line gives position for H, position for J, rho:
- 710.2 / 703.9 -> 0.96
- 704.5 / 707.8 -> 0.91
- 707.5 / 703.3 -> 0.96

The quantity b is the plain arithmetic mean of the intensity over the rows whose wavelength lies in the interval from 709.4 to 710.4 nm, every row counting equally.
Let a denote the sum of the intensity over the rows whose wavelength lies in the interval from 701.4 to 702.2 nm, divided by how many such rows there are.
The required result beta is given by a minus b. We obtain 1.3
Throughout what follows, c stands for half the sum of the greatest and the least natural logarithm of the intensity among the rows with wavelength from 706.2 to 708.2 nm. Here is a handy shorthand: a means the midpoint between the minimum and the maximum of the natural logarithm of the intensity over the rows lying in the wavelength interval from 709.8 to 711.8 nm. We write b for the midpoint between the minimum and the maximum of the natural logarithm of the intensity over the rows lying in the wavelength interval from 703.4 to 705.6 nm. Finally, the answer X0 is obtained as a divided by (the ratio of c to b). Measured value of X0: 2.80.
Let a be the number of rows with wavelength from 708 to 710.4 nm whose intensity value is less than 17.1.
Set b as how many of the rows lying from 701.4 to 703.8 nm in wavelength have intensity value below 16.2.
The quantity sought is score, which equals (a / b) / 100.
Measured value 0.040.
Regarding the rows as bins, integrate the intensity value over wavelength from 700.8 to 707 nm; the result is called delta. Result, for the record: 104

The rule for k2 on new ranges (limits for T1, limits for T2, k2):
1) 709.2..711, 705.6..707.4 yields 13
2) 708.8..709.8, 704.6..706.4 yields 13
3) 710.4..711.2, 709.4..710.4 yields 17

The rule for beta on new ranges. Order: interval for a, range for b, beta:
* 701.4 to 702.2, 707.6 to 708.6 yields 0.7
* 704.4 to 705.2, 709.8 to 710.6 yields 1.0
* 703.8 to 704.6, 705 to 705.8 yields -1.8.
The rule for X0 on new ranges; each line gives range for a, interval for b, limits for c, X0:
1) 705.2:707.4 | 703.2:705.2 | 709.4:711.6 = 2.89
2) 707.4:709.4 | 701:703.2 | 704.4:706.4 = 2.77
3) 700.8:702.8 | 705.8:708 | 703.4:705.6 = 2.80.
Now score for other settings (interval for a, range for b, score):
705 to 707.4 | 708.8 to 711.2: 0.005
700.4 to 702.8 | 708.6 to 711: 0.009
